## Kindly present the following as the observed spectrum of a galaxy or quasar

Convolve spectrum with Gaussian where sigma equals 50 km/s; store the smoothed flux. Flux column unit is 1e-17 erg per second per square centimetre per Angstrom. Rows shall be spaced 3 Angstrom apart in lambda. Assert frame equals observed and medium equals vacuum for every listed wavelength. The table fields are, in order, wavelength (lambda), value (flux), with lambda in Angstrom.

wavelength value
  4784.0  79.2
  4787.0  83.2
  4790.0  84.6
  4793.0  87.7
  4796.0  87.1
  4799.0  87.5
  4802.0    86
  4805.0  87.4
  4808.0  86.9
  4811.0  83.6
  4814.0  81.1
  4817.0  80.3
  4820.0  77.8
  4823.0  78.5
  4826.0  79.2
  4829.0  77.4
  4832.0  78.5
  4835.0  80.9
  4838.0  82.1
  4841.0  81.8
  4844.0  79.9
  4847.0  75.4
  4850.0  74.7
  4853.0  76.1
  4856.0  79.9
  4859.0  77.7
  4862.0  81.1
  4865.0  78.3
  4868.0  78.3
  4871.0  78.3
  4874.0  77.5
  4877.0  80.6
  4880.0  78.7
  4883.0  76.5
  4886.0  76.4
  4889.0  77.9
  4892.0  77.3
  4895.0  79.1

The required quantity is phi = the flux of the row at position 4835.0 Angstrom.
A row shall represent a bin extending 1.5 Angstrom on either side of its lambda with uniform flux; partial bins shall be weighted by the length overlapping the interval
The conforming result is 80.9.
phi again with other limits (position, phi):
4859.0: 77.7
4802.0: 86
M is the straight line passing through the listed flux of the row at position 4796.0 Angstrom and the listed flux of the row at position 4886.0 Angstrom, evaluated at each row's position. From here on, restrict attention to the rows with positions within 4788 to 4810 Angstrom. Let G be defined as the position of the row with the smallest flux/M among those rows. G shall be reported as 4790.0 Angstrom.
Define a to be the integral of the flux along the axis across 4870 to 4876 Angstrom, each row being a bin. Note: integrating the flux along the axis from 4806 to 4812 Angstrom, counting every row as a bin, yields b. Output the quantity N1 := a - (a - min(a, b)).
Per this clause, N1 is 469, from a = 469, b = 513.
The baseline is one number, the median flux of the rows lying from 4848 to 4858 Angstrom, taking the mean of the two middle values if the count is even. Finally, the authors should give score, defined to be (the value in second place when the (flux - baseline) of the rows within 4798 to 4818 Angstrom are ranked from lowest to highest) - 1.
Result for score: 4.0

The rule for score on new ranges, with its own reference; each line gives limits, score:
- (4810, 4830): 0.7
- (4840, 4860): -1.7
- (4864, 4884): 0.4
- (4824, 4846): 1.4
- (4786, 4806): 7.5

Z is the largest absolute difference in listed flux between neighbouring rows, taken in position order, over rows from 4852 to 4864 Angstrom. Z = 3.8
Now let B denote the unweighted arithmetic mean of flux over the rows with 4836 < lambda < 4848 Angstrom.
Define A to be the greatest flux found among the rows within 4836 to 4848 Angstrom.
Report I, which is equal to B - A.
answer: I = -2.3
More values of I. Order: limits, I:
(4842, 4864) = -3.3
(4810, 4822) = -2.9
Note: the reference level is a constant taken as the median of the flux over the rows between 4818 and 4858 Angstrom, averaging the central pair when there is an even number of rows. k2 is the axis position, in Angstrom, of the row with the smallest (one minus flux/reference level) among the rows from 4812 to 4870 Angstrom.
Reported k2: 4838.0 Angstrom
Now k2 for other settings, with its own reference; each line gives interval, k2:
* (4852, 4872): 4862.0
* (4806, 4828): 4808.0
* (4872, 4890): 4877.0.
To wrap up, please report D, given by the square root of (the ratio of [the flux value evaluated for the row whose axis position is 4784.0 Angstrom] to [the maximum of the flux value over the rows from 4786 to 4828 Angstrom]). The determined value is 0.950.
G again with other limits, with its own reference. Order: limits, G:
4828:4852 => 4850.0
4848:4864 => 4850.0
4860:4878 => 4865.0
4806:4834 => 4820.0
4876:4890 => 4883.0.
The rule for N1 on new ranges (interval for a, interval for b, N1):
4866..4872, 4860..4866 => 470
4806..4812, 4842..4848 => 469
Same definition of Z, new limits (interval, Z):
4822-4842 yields 2.4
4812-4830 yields 2.5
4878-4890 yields 2.2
